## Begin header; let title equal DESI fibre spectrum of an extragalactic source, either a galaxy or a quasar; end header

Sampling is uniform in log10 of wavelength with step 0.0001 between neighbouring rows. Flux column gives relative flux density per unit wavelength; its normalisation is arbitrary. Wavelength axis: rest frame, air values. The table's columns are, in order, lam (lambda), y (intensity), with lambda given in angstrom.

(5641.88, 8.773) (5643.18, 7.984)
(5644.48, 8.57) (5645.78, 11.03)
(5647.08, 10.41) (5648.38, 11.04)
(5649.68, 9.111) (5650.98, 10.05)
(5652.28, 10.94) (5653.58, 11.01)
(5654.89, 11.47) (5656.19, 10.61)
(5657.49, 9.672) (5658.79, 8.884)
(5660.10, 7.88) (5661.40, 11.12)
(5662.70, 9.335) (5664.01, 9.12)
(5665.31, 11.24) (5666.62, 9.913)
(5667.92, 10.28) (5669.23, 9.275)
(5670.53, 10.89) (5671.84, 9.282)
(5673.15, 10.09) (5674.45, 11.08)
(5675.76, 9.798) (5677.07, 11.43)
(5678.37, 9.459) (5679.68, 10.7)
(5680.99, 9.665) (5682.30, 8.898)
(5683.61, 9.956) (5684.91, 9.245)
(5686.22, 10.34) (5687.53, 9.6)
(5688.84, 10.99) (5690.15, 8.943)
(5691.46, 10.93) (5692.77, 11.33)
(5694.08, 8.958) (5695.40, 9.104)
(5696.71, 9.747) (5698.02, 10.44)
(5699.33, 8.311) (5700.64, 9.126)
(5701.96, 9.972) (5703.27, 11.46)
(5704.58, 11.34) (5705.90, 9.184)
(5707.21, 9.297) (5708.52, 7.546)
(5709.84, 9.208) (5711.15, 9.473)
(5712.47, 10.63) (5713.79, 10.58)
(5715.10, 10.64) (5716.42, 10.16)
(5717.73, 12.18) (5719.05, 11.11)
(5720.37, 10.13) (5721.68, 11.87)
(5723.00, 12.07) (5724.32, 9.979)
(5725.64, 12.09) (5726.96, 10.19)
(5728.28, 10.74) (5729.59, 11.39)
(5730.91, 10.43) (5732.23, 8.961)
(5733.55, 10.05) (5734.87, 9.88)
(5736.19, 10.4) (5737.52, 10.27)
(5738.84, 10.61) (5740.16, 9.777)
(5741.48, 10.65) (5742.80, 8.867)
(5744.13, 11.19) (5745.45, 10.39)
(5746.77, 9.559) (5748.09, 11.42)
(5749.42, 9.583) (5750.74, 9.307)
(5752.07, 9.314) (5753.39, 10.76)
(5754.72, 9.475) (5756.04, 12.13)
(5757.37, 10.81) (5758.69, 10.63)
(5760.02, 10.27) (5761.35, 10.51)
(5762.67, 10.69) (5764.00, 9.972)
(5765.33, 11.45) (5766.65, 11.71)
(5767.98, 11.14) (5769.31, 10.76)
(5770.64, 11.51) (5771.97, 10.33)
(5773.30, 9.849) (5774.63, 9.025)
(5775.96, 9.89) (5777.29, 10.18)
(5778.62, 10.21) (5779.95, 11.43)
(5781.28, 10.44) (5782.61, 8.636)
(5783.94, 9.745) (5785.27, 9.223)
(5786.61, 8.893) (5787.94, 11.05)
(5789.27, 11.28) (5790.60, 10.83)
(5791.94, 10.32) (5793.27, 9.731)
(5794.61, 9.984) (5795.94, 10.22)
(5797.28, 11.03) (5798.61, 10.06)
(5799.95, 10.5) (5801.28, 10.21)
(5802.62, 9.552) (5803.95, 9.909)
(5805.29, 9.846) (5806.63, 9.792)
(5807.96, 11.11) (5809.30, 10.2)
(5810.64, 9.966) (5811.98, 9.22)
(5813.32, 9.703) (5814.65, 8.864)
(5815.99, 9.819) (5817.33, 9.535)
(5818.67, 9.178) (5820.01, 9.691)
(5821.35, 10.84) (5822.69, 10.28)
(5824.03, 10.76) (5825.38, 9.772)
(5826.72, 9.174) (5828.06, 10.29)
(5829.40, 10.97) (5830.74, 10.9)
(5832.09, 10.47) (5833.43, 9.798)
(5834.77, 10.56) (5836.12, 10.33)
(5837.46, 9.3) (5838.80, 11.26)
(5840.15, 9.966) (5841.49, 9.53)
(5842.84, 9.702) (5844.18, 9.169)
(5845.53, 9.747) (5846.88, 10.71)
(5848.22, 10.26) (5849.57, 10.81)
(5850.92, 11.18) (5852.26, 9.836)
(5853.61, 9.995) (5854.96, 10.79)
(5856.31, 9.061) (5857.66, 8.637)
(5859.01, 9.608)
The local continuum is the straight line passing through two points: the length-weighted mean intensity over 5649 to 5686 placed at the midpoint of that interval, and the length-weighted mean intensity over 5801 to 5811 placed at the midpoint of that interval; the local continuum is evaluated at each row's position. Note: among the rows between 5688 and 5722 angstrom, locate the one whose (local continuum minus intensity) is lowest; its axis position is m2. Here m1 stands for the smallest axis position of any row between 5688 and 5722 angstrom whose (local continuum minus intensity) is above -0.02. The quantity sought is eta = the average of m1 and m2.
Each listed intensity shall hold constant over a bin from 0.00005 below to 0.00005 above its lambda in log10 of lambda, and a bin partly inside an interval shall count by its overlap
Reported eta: 5703.9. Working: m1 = 5690.15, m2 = 5717.73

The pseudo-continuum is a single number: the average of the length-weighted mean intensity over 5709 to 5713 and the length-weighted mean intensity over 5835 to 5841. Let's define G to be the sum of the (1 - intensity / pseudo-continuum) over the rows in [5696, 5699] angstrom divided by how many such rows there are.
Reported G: -0.017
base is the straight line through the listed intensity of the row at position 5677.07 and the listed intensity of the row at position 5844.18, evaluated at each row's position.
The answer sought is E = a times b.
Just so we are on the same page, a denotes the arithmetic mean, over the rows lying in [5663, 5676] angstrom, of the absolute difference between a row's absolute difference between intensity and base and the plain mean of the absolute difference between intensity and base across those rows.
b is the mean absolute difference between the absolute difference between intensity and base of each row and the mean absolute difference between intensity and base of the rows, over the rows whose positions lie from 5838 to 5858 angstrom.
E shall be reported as 0.37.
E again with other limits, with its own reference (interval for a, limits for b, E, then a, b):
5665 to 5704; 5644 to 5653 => 0.54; 0.7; 0.79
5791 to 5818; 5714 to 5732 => 0.09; 0.3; 0.34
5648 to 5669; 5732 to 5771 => 0.36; 0.9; 0.43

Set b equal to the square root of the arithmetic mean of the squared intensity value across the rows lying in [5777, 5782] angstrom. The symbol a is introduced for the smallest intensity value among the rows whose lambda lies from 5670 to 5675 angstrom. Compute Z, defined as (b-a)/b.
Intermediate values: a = 9.282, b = 10.6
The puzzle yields 0.12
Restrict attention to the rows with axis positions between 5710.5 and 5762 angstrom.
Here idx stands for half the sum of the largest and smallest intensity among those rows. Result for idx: 10.5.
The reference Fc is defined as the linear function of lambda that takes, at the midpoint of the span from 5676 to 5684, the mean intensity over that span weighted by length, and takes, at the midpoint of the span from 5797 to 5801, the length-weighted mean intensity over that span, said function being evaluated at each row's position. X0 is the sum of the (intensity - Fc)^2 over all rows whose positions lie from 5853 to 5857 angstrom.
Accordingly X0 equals 3.1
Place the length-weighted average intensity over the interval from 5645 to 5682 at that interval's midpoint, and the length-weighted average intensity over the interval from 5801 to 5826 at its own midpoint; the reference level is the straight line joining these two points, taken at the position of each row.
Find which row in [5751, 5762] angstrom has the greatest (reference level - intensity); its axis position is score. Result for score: 5752.07 angstrom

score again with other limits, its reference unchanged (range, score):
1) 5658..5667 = 5660.10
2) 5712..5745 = 5742.80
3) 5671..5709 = 5708.52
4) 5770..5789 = 5782.61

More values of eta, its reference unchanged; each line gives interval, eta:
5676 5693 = 5677.7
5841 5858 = 5846.2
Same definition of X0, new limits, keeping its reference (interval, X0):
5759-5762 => 0.0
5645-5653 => 4.7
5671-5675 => 1.7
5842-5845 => 3.0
